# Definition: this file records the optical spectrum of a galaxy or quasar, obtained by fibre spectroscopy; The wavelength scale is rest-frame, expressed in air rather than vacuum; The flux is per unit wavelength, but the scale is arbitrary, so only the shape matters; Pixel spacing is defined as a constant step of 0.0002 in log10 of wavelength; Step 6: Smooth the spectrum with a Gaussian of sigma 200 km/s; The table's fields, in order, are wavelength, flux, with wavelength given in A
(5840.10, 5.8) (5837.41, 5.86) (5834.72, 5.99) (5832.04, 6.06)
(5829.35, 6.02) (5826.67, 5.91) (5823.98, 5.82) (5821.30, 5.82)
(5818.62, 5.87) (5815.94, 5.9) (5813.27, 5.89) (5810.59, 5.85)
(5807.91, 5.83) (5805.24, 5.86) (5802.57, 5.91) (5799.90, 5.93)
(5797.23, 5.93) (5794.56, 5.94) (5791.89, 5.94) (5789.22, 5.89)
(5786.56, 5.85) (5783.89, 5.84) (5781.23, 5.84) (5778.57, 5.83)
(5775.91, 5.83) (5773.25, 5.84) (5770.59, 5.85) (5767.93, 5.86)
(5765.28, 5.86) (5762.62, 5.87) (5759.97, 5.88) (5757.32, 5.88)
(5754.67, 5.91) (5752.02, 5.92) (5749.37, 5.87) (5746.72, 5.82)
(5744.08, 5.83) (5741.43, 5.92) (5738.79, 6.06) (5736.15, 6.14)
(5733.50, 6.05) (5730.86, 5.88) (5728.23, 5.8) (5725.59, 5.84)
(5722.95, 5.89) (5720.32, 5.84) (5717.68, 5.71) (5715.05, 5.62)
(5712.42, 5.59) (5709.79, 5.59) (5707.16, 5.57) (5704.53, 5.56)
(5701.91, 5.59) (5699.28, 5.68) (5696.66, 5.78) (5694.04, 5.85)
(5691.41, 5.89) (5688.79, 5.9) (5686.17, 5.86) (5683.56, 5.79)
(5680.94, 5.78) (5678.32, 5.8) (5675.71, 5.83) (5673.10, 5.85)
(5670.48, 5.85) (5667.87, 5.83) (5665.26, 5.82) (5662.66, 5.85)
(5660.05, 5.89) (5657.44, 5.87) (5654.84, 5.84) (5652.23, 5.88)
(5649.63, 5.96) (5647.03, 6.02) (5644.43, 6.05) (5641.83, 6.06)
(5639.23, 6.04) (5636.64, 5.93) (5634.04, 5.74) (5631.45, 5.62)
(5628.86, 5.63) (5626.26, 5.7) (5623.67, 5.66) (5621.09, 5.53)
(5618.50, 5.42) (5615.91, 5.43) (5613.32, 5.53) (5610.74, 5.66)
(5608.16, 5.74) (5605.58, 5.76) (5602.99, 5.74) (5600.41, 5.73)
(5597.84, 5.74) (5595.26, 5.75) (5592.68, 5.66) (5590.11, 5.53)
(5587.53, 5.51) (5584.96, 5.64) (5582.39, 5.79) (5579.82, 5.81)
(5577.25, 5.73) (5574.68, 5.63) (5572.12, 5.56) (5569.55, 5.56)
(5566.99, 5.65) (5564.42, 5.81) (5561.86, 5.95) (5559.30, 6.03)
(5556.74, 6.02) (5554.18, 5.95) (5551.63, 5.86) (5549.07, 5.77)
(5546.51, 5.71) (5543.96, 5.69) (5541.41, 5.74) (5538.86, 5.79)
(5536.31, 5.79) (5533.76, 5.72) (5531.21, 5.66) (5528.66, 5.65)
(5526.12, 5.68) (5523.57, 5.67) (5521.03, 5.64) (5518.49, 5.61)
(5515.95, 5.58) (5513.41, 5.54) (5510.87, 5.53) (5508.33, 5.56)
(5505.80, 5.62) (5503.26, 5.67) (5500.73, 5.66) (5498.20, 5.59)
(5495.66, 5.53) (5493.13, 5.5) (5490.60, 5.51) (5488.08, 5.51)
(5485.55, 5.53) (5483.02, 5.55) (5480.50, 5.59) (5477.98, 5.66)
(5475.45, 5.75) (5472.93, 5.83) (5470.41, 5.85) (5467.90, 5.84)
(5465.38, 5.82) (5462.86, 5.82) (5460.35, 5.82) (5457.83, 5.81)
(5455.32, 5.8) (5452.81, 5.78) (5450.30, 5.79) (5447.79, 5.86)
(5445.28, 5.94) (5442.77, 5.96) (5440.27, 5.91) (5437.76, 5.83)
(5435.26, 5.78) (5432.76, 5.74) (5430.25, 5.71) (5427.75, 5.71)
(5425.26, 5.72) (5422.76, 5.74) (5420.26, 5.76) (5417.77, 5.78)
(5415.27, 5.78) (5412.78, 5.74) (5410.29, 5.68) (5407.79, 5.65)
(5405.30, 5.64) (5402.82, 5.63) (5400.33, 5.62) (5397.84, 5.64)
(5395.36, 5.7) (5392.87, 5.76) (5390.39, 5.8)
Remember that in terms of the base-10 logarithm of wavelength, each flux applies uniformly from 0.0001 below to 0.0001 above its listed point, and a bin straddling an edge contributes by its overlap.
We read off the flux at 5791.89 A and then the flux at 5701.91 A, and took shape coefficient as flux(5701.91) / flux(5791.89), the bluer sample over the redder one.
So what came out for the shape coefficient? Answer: 0.94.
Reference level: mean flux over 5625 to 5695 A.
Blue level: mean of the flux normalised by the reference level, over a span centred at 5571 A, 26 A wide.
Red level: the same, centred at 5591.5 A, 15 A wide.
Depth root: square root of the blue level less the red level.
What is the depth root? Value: 0.14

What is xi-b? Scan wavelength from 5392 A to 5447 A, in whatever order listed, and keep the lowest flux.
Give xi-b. 5.62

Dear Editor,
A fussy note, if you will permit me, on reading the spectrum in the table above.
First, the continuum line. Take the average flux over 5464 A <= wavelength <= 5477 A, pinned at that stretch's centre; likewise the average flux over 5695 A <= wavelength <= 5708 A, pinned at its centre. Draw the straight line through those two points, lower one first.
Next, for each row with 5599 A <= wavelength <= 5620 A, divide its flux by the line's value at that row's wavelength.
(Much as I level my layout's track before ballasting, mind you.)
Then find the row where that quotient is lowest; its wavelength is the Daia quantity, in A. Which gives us 5618.50 A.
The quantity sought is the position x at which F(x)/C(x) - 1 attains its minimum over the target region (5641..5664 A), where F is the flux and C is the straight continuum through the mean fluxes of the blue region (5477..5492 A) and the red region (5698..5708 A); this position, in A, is 5654.84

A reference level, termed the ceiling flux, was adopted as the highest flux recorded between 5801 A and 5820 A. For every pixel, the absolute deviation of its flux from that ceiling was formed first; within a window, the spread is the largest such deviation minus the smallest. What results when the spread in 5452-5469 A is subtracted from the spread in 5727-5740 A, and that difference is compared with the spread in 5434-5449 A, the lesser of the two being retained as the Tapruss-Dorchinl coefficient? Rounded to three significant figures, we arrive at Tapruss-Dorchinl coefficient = 0.130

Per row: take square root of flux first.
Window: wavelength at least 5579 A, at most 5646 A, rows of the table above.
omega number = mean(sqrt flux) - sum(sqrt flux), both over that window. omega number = -59.7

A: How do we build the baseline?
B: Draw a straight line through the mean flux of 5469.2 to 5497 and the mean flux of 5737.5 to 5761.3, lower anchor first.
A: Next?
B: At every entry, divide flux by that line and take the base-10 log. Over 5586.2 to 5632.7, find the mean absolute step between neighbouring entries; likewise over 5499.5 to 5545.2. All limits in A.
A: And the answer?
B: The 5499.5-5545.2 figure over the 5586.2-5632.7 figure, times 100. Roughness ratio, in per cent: 56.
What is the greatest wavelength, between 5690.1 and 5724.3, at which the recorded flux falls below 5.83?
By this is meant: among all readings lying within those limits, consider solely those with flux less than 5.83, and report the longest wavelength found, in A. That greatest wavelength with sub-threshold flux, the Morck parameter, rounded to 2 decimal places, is 5717.68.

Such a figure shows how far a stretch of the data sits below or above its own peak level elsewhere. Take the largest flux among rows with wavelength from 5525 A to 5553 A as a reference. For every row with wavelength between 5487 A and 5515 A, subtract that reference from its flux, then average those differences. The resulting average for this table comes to -0.29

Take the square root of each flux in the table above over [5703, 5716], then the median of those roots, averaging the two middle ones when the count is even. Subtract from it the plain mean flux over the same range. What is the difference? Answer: -3.22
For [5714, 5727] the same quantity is -3.36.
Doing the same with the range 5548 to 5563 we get -3.49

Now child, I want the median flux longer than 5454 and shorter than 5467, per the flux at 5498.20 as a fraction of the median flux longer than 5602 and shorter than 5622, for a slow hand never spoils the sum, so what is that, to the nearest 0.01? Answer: 5.83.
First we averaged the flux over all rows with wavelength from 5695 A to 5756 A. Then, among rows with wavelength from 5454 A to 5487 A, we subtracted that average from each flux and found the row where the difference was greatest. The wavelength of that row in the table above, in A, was 5470.41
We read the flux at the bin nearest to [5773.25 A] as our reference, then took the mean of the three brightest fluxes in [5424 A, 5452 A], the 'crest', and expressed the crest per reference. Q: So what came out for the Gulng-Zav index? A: 1.02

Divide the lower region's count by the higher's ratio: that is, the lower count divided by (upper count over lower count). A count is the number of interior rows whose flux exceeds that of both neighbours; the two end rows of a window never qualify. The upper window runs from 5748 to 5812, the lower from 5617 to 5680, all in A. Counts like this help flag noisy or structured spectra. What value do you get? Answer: 9.0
